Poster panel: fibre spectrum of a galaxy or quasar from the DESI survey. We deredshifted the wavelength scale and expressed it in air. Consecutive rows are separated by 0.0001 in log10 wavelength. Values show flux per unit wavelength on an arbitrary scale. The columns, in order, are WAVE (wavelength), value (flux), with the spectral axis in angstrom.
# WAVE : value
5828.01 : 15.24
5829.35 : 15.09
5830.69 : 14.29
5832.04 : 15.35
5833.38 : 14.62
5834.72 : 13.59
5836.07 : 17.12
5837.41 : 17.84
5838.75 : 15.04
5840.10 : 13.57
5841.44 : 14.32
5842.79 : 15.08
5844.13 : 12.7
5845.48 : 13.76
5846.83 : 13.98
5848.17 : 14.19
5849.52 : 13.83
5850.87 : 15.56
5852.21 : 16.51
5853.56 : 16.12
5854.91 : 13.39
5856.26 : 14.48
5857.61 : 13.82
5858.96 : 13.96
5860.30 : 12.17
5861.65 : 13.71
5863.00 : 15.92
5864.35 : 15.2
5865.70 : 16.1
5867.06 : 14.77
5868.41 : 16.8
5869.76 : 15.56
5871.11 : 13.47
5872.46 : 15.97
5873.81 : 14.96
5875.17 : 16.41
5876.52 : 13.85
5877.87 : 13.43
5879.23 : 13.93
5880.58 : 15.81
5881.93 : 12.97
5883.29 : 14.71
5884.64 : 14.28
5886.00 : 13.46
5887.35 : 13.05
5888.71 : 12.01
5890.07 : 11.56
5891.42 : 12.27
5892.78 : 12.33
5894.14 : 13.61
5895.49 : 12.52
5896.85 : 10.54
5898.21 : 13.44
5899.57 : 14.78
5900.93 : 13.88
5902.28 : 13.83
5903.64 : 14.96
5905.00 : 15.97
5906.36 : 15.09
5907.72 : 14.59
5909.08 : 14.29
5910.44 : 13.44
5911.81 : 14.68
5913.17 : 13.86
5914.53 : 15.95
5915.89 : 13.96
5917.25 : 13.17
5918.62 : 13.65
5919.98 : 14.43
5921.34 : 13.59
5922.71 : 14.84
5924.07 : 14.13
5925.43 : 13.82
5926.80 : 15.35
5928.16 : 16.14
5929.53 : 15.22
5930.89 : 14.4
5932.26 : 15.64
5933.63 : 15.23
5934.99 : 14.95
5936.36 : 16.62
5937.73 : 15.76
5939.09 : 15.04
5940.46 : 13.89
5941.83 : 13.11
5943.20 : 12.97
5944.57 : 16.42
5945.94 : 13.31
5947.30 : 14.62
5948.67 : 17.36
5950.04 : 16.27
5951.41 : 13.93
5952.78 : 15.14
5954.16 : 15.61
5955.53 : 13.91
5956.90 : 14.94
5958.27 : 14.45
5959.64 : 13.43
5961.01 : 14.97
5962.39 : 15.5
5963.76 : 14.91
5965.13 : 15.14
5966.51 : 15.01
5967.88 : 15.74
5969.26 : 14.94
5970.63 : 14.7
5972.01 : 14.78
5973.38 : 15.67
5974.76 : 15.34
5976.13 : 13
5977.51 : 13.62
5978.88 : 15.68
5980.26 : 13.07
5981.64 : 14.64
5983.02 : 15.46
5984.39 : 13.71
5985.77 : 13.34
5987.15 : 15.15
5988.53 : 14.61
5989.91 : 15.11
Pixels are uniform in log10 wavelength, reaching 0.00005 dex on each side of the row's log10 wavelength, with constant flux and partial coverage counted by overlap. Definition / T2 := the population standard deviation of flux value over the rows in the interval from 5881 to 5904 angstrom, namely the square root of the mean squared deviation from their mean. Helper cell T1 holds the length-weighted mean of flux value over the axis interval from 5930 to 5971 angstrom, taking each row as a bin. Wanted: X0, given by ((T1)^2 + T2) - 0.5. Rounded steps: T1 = 14.9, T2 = 1.2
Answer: 224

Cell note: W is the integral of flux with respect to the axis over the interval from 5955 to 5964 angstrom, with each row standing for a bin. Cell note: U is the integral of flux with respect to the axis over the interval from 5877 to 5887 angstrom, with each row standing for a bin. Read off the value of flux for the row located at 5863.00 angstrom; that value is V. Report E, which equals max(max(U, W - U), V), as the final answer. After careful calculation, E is 141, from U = 141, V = 15.92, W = 131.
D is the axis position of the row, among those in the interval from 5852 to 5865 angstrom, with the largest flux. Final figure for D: 5852.21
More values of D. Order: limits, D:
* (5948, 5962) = 5948.67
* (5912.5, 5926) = 5914.53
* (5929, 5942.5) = 5936.36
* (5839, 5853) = 5852.21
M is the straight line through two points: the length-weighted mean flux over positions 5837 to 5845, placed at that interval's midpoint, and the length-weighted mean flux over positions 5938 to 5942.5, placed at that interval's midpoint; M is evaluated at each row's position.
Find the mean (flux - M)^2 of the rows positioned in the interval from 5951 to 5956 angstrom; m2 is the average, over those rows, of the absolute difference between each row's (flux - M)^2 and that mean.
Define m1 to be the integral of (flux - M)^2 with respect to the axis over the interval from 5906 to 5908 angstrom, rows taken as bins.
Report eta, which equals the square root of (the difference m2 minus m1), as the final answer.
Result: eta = 0.4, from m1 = 0.65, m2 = 0.8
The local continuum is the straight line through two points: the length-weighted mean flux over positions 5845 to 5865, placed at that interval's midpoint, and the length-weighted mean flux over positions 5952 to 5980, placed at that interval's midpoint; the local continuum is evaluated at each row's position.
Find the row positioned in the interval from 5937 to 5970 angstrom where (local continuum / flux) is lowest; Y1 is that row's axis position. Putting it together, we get 5948.67 angstrom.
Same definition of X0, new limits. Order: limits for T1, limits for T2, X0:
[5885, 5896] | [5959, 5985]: 160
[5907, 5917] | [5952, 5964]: 206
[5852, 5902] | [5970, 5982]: 199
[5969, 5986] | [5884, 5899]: 210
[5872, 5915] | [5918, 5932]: 194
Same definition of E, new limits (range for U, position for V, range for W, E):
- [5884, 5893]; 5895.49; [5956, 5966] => 114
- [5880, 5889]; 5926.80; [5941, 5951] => 124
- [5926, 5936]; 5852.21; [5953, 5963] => 153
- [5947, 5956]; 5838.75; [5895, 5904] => 138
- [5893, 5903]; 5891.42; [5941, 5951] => 132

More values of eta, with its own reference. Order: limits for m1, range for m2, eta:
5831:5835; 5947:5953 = 1.3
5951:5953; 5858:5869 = 0.9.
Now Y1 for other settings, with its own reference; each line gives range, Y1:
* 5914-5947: 5936.36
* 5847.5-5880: 5868.41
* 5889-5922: 5905.00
